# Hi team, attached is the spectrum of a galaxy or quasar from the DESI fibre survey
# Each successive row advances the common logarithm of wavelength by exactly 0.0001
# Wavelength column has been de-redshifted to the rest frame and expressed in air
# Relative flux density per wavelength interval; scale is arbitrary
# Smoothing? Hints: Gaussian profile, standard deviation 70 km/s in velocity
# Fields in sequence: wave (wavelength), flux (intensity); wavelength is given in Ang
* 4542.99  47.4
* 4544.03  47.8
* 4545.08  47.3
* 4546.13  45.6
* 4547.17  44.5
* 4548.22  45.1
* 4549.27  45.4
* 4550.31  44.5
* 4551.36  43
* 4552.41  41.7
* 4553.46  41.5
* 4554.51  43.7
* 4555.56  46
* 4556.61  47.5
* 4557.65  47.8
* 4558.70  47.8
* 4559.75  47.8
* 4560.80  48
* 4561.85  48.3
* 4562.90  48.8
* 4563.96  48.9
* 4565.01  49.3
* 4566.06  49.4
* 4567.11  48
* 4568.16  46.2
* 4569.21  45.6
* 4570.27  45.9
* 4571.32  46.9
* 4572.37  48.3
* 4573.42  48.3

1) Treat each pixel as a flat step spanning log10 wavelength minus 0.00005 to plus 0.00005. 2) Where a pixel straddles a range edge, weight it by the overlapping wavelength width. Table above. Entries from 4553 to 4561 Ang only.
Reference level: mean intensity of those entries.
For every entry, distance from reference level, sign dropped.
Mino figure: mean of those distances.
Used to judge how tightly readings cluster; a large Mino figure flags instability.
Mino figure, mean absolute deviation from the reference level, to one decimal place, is 1.9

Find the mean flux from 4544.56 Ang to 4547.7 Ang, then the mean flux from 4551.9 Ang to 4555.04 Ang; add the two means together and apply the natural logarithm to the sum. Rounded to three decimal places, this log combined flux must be 4.478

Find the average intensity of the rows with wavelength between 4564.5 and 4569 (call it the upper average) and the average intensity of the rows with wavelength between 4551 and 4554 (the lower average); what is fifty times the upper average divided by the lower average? 57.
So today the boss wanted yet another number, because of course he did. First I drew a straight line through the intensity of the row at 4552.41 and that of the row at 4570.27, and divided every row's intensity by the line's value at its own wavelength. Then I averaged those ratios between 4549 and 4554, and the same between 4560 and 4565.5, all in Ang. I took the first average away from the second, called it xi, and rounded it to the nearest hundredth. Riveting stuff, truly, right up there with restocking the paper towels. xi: 0.06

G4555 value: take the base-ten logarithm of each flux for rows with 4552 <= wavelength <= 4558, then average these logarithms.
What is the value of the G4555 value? 1.65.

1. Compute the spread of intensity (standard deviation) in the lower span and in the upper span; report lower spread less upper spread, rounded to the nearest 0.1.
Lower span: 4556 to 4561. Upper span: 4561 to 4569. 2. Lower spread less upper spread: -0.9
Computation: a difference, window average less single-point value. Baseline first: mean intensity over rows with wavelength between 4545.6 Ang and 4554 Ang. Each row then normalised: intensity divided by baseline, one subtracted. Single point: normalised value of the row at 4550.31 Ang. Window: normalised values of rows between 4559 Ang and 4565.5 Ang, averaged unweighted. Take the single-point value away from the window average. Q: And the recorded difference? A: 0.091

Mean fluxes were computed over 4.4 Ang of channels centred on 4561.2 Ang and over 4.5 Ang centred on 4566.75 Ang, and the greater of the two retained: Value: 48.2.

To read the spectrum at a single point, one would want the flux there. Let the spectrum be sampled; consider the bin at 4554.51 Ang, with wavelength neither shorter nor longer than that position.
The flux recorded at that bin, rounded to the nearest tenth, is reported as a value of 43.7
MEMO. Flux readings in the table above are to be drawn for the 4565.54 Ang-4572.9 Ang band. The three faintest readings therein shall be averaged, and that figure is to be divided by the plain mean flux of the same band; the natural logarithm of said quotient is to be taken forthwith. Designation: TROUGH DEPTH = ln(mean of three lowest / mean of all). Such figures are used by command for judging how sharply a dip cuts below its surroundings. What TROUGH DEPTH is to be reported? -0.028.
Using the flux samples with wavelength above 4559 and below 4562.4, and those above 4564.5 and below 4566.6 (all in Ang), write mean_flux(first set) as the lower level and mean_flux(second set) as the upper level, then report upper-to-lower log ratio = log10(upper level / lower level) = 0.01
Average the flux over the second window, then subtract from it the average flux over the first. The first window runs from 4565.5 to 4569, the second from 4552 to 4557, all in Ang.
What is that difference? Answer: -3.8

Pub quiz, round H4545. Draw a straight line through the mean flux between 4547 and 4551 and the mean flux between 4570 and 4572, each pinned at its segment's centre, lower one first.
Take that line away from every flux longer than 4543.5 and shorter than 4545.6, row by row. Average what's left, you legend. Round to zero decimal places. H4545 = 3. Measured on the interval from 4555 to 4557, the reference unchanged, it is 1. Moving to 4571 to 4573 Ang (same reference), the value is 1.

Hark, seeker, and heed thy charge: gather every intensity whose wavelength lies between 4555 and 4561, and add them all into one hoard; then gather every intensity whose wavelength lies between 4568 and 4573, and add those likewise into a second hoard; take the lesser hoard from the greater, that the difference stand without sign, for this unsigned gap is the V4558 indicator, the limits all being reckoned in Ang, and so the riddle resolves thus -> 52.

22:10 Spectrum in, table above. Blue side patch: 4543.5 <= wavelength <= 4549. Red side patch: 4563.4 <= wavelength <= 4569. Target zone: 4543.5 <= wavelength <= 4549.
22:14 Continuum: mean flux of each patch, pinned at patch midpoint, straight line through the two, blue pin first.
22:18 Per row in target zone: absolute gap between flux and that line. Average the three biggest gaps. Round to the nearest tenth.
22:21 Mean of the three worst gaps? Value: 1.7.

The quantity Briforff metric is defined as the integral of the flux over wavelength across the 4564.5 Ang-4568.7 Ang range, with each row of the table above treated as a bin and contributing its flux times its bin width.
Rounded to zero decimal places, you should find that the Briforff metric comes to 203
